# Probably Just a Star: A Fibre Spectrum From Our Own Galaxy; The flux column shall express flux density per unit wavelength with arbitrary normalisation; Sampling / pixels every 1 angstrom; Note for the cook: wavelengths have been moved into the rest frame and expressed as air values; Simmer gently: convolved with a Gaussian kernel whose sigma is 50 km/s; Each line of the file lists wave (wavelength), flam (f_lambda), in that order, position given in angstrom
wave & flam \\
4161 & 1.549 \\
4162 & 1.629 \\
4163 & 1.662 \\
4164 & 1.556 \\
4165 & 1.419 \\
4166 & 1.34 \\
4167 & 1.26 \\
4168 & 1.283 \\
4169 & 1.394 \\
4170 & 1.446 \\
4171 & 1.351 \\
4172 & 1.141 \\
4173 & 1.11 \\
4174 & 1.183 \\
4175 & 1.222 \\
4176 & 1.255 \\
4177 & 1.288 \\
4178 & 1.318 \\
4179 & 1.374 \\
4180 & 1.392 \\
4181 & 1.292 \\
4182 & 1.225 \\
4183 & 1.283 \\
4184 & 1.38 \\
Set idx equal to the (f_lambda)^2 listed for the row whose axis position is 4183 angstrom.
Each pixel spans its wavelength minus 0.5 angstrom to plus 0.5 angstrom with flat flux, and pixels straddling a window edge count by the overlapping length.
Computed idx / 1.65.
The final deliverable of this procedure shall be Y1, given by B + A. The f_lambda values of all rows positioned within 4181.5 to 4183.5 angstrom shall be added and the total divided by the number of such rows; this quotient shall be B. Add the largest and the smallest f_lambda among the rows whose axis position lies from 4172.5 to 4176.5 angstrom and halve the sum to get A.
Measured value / 2.44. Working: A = 1.18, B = 1.25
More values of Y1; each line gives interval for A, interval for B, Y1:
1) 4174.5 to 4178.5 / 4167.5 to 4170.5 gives 2.64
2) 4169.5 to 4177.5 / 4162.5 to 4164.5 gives 2.89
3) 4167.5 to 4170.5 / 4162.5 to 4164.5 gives 2.97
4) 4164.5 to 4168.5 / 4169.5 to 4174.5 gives 2.59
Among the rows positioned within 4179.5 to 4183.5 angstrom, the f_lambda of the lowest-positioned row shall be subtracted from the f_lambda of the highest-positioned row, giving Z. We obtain -0.11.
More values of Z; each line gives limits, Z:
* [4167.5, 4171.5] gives 0.07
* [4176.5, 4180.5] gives 0.10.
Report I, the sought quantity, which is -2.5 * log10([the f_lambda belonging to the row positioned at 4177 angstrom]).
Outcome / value -0.27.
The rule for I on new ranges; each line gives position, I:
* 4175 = -0.22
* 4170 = -0.40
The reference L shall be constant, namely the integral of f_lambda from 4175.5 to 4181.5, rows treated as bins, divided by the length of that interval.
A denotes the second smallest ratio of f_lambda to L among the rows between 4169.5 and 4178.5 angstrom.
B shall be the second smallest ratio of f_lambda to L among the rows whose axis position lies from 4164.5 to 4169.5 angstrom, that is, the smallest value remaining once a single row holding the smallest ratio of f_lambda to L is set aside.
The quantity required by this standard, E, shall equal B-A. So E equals 0.108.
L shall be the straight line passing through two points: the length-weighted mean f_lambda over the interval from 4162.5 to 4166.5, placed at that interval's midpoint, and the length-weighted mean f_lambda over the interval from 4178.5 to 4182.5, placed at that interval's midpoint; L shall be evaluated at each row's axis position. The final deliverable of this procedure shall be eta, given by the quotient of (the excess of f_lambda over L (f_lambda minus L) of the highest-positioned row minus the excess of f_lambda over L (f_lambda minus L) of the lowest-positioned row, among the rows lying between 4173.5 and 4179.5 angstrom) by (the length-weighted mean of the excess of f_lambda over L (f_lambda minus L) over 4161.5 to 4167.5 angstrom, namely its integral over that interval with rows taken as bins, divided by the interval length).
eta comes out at -15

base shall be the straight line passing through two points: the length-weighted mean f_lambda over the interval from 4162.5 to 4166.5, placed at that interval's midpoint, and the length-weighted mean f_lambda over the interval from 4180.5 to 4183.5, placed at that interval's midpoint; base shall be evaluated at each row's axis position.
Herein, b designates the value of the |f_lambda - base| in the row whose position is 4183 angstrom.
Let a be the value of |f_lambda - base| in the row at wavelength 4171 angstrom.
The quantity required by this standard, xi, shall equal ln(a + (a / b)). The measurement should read 0.7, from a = 0.059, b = 0.03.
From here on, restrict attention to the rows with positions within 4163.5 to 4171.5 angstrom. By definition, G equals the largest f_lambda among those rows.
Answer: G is 1.556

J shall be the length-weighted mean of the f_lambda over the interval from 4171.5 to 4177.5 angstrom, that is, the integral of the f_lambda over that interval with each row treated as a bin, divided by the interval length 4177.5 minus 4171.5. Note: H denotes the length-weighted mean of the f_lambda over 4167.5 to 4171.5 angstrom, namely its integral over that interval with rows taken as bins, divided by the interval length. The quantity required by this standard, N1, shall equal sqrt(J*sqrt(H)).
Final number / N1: 1.18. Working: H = 1.37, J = 1.20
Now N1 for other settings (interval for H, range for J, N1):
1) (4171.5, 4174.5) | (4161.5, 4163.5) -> 1.33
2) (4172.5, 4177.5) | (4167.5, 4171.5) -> 1.23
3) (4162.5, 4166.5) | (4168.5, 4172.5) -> 1.28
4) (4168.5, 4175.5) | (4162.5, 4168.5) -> 1.26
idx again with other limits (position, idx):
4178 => 1.74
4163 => 2.76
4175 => 1.49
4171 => 1.83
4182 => 1.50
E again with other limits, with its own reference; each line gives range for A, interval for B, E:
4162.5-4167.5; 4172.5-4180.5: -0.119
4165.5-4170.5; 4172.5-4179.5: -0.076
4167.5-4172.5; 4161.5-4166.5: 0.103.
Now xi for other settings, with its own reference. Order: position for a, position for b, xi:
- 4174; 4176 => 0.8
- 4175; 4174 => -0.2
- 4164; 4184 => -0.8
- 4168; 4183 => 1.8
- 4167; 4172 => 0.0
